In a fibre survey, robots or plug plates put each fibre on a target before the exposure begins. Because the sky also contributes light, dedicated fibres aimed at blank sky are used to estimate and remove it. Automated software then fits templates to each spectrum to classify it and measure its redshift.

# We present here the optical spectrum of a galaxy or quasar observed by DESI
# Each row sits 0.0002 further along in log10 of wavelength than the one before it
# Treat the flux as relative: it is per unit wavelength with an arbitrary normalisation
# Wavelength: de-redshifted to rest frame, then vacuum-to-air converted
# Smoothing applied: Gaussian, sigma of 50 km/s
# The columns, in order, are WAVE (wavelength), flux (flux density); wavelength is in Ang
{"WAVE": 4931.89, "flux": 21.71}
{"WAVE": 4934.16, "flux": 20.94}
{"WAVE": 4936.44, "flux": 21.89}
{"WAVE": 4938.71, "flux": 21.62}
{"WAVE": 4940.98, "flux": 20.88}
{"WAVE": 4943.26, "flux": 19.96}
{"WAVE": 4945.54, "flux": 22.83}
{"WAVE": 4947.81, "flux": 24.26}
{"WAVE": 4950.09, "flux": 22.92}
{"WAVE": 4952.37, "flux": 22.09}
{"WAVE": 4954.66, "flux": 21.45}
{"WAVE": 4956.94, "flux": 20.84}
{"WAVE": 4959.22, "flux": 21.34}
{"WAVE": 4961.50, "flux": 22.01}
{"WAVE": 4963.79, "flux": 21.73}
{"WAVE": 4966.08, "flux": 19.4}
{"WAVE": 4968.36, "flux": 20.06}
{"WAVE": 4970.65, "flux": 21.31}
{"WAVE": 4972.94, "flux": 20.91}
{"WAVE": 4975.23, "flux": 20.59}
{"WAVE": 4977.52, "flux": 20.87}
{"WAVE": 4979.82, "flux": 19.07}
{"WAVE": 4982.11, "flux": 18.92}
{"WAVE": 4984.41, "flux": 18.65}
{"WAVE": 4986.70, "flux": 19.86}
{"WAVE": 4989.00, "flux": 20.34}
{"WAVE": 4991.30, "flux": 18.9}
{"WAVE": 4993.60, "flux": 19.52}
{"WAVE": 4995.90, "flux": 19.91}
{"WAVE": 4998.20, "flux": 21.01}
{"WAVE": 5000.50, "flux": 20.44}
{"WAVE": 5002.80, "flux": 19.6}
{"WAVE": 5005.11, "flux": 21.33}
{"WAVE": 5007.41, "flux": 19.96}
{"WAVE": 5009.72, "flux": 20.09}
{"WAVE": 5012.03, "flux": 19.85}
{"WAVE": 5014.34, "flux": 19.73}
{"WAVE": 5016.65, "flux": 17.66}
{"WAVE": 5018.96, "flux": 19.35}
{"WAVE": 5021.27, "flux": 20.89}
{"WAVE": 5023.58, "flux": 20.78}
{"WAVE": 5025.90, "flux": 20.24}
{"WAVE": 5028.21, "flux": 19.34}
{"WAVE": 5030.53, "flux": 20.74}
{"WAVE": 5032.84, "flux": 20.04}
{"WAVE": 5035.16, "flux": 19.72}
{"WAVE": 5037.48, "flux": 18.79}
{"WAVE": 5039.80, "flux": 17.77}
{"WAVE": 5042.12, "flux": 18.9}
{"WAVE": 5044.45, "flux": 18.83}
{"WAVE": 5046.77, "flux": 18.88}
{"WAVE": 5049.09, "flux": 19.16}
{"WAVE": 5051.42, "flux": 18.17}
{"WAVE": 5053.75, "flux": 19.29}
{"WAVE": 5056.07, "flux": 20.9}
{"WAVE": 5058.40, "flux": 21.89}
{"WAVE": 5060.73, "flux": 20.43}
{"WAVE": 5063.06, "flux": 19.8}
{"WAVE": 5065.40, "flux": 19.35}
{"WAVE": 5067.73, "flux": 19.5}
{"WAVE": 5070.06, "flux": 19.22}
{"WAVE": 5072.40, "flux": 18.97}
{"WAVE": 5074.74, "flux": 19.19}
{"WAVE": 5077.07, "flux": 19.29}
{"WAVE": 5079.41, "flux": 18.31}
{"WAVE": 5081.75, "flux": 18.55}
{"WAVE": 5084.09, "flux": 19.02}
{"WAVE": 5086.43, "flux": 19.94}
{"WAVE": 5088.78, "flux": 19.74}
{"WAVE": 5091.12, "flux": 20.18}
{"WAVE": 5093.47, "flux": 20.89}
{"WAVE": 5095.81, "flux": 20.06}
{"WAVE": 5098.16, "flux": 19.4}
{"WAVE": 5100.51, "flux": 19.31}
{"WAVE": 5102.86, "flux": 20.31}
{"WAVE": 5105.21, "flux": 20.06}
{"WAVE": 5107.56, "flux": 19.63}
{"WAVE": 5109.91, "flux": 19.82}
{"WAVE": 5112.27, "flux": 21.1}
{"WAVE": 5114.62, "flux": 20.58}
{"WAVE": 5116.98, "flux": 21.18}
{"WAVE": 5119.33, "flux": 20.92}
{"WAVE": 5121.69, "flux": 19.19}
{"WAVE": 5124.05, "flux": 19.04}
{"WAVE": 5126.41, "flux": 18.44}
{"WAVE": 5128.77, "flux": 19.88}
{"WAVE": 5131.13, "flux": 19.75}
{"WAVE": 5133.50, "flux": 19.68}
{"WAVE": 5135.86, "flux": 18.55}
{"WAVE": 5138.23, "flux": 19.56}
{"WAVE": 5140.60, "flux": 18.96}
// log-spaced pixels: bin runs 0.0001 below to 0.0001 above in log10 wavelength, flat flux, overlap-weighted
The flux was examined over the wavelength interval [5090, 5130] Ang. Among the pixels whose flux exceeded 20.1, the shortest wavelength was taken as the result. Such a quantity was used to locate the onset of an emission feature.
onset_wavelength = 5091.12 Ang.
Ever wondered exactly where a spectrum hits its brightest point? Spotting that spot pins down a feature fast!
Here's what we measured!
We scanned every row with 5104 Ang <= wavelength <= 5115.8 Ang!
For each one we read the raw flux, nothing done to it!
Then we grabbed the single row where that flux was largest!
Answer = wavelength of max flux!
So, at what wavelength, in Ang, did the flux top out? 5112.27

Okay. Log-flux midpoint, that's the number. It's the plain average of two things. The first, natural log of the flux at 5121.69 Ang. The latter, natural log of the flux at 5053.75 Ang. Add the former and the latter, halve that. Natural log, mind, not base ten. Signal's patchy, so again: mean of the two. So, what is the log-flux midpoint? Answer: 2.96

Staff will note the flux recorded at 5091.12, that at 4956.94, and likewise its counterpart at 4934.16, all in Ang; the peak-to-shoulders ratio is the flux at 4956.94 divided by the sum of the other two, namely 0.507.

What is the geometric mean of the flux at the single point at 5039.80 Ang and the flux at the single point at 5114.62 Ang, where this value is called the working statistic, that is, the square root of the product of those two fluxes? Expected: 19.1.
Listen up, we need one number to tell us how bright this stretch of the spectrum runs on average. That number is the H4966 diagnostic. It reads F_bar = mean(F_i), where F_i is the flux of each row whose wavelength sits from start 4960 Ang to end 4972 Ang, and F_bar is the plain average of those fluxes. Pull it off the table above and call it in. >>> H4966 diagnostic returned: 20.9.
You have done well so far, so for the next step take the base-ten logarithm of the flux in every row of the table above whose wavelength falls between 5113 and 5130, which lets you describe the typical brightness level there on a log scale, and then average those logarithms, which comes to 1.30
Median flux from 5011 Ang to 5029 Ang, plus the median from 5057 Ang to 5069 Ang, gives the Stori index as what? 39.6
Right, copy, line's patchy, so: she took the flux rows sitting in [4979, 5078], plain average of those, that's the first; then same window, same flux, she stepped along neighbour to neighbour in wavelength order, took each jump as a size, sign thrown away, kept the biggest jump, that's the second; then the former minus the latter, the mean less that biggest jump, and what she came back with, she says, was 17.6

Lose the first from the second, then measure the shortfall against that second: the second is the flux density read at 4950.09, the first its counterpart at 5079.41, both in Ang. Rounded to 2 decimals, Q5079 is 0.20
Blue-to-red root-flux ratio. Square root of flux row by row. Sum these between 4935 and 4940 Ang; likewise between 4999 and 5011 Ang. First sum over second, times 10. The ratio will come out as 4.1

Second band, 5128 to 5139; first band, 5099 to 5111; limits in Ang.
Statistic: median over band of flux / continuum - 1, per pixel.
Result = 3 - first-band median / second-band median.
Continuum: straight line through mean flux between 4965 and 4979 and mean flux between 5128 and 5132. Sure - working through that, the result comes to 2.3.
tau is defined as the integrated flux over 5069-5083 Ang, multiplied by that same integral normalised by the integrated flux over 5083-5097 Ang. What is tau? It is 251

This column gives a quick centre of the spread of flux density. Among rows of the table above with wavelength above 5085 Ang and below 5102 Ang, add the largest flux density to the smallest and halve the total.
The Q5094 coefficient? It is 20.1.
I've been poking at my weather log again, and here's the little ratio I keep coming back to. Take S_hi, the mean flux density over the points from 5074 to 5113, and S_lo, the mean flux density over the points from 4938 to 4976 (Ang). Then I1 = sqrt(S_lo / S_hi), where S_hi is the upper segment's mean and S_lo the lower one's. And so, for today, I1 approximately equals 1.04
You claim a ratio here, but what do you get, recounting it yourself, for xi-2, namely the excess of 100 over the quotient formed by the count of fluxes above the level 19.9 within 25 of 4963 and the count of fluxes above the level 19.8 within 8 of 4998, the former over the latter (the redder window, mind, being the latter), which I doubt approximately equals 96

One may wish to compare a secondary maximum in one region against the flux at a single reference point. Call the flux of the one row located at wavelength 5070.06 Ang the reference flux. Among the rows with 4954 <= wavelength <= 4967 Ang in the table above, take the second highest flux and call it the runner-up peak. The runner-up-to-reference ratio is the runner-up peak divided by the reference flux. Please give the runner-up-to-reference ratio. 1.13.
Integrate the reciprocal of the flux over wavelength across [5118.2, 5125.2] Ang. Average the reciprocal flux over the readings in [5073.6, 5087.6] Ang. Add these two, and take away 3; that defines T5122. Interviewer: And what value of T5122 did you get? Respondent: -2.6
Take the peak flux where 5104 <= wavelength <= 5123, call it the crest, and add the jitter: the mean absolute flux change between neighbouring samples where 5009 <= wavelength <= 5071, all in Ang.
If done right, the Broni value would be 22.0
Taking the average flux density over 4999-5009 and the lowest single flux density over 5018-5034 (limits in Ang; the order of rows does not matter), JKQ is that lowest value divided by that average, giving 0.95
